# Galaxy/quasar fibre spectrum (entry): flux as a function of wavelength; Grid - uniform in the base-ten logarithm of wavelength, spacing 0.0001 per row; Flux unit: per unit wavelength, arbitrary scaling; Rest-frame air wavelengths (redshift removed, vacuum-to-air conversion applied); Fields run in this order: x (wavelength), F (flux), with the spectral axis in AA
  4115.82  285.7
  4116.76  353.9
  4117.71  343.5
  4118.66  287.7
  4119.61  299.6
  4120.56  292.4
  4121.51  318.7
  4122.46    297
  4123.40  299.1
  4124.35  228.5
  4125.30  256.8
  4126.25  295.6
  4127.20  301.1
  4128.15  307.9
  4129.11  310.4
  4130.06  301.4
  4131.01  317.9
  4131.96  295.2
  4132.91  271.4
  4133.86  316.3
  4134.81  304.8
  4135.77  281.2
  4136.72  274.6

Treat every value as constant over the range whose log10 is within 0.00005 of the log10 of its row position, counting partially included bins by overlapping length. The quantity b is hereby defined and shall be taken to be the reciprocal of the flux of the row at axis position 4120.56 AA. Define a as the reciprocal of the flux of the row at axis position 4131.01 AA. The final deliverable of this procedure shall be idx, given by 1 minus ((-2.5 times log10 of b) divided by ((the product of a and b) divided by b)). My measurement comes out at -1959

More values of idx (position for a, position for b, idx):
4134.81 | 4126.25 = -1882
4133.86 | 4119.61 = -1957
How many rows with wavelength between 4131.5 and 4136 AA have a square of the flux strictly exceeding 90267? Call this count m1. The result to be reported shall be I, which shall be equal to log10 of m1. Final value 0.3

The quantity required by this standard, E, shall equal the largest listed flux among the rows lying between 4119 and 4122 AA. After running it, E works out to 318.7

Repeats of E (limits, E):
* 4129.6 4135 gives 317.9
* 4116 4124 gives 353.9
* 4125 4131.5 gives 317.9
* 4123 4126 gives 299.1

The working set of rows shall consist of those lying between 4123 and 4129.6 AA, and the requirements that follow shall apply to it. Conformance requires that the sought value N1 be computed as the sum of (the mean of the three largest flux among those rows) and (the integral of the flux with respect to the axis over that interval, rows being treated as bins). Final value 2188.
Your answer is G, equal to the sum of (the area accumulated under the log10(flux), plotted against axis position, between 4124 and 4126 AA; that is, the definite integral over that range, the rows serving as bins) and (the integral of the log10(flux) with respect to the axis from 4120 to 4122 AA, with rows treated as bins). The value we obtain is 9.75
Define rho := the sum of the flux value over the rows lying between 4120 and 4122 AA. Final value 611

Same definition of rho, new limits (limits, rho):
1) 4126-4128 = 597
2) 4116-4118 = 697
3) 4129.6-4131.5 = 619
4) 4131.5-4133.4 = 567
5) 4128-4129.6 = 618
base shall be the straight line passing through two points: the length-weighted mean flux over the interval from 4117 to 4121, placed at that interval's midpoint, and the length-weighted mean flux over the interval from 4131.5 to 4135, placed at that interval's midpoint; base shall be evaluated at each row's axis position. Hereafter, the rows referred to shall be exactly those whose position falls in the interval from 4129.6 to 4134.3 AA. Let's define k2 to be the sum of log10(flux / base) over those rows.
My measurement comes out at 0.016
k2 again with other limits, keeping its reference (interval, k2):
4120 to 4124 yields -0.024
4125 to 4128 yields -0.083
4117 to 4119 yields 0.015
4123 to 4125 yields -0.132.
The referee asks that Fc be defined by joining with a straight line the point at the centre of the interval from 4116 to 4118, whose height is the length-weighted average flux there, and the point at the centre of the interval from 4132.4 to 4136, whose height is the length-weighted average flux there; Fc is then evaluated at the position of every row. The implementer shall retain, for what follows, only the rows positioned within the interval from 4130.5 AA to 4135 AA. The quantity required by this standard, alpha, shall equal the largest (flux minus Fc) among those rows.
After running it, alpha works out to 21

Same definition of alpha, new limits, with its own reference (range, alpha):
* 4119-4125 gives -10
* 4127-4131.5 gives 15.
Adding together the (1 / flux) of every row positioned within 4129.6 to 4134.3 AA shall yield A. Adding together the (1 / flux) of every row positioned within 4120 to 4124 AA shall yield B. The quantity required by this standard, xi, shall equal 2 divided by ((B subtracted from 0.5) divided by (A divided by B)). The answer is 5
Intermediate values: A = 0.017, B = 0.013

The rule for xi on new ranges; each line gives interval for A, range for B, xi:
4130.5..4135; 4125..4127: 9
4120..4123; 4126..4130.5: 2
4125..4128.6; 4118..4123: 3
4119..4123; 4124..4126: 7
